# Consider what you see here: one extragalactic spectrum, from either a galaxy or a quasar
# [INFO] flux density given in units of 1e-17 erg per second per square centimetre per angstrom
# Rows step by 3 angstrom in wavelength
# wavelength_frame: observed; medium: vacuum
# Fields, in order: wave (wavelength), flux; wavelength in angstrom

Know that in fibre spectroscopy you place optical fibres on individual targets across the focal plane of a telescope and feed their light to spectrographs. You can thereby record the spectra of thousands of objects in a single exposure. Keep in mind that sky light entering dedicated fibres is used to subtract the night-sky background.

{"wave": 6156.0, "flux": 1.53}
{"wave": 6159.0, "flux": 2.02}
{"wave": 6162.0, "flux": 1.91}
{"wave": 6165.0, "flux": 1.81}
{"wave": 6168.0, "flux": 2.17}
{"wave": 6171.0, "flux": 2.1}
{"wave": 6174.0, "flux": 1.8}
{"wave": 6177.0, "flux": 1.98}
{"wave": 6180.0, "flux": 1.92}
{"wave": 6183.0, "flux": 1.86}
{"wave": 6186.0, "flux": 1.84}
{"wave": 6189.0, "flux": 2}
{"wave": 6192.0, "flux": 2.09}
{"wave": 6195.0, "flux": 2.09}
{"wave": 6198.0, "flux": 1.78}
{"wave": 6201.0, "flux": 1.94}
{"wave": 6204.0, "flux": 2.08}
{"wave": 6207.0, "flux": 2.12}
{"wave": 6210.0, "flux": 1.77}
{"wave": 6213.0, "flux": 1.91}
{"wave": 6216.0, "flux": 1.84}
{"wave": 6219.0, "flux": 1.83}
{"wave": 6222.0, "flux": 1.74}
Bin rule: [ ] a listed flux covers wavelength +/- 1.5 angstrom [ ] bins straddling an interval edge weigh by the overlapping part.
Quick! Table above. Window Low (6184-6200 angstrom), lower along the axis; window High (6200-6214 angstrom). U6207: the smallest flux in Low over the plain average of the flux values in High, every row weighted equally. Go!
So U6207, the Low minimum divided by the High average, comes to 0.91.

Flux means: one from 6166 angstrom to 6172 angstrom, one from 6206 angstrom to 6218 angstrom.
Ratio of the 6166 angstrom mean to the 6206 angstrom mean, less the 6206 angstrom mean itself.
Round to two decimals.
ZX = -0.79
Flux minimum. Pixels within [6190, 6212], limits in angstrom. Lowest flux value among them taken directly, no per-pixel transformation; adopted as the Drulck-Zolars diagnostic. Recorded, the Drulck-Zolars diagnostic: 1.77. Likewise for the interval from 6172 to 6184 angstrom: 1.8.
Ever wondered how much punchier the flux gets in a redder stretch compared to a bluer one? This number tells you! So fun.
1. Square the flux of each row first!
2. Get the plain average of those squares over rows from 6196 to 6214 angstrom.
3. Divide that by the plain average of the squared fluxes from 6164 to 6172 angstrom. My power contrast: 0.91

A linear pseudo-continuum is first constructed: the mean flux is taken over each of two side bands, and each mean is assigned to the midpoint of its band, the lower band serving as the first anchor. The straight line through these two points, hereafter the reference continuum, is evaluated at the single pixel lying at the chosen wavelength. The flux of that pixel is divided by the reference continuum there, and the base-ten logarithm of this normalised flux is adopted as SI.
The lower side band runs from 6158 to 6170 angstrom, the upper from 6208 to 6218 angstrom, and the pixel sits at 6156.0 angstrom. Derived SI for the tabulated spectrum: -0.12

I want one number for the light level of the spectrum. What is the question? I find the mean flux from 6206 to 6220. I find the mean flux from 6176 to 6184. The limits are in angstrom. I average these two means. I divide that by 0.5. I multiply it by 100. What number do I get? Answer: 381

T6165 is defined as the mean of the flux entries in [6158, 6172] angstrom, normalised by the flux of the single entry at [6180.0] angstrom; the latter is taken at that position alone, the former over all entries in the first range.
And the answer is 1.04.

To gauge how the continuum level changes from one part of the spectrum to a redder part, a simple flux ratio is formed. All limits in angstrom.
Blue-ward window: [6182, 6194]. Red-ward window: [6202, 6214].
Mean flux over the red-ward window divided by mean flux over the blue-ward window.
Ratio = 1.01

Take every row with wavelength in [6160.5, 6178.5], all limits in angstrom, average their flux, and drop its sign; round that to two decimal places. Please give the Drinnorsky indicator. 1.96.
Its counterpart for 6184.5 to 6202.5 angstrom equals 1.96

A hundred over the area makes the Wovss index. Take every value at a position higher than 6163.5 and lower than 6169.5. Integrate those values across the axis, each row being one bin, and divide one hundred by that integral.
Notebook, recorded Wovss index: 8.4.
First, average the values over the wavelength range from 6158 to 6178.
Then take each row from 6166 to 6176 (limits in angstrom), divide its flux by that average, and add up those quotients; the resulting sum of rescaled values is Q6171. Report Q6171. 3.08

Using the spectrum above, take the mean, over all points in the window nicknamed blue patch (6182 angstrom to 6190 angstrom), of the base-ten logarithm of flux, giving 0.278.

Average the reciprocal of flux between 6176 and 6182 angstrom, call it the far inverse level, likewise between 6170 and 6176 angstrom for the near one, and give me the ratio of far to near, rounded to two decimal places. 0.99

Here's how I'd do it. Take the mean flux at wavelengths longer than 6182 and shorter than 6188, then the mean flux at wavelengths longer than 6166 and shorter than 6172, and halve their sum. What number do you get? 1.99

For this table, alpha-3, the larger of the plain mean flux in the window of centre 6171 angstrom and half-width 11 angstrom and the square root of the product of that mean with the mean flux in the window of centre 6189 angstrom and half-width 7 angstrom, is 1.97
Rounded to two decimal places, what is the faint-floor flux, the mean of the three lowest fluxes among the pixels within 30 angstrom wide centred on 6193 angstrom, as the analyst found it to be 1.83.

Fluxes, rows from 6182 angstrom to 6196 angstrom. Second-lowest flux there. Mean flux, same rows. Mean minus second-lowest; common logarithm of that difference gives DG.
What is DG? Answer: -0.94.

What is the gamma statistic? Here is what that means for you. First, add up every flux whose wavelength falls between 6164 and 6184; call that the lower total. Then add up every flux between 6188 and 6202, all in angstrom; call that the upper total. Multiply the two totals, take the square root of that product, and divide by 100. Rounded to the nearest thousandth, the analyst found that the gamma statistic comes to 0.116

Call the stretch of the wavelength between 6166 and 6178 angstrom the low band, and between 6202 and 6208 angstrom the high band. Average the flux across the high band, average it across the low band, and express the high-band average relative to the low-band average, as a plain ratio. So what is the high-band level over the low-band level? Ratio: 1.04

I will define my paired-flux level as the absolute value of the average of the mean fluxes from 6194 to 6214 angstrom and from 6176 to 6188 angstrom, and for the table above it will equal 1.93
